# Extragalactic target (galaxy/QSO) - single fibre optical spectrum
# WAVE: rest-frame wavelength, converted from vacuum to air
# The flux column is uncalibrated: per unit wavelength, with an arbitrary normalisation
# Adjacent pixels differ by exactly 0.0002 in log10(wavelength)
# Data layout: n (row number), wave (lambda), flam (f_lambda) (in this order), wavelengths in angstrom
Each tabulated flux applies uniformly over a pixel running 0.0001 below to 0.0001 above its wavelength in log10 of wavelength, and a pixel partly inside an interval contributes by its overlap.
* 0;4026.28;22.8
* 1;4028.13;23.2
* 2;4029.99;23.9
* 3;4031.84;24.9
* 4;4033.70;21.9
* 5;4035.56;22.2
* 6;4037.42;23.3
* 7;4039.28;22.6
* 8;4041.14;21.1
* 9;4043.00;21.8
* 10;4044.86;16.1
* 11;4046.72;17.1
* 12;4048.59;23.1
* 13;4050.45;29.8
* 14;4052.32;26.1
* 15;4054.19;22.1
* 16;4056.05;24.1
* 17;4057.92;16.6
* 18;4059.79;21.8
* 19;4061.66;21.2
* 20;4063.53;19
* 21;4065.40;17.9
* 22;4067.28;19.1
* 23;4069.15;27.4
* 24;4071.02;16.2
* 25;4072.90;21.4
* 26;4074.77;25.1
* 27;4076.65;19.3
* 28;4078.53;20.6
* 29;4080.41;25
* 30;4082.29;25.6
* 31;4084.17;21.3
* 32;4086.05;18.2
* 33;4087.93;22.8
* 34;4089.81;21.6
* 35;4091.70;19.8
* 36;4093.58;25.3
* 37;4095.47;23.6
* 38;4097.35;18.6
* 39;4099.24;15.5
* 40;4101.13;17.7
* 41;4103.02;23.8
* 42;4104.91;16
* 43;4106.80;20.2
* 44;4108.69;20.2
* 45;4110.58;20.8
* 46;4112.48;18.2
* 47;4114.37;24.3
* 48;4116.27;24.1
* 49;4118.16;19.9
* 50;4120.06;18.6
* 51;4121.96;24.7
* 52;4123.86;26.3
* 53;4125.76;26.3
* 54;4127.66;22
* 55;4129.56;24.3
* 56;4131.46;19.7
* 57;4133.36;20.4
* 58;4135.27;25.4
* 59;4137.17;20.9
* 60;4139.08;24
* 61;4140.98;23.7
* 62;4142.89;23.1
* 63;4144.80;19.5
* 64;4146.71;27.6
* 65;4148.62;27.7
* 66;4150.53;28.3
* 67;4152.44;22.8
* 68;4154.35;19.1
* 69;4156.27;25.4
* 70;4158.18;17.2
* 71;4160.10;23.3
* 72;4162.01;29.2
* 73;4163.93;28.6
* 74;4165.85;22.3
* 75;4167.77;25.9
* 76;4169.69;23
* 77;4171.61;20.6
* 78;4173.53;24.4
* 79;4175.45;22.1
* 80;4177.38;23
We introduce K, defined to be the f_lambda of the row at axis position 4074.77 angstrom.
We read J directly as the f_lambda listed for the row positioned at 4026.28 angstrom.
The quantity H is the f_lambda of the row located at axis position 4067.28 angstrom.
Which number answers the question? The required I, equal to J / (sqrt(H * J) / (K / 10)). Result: 2.74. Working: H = 19.1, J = 22.8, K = 25.1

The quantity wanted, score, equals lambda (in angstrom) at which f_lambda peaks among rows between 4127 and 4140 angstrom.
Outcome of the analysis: 4135.27 angstrom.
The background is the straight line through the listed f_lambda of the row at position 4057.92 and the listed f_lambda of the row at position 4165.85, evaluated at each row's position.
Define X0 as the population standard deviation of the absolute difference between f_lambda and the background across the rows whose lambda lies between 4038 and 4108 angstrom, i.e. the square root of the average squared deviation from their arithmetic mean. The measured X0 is 3.19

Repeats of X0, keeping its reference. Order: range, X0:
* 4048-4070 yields 3.97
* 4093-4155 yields 2.17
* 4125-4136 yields 2.16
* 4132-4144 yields 1.63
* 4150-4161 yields 1.97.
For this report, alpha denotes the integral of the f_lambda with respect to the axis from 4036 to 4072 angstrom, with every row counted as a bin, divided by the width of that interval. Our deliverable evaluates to 21.4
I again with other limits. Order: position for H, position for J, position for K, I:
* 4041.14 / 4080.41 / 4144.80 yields 2.12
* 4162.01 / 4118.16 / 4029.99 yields 1.97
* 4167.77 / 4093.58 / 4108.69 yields 2.00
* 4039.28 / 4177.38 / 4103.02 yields 2.40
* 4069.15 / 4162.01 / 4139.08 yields 2.48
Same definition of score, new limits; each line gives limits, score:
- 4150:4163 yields 4162.01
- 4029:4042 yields 4031.84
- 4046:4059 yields 4050.45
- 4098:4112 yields 4103.02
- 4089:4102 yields 4093.58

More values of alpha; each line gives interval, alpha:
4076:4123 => 21.0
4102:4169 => 23.0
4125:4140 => 22.8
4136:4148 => 23.3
